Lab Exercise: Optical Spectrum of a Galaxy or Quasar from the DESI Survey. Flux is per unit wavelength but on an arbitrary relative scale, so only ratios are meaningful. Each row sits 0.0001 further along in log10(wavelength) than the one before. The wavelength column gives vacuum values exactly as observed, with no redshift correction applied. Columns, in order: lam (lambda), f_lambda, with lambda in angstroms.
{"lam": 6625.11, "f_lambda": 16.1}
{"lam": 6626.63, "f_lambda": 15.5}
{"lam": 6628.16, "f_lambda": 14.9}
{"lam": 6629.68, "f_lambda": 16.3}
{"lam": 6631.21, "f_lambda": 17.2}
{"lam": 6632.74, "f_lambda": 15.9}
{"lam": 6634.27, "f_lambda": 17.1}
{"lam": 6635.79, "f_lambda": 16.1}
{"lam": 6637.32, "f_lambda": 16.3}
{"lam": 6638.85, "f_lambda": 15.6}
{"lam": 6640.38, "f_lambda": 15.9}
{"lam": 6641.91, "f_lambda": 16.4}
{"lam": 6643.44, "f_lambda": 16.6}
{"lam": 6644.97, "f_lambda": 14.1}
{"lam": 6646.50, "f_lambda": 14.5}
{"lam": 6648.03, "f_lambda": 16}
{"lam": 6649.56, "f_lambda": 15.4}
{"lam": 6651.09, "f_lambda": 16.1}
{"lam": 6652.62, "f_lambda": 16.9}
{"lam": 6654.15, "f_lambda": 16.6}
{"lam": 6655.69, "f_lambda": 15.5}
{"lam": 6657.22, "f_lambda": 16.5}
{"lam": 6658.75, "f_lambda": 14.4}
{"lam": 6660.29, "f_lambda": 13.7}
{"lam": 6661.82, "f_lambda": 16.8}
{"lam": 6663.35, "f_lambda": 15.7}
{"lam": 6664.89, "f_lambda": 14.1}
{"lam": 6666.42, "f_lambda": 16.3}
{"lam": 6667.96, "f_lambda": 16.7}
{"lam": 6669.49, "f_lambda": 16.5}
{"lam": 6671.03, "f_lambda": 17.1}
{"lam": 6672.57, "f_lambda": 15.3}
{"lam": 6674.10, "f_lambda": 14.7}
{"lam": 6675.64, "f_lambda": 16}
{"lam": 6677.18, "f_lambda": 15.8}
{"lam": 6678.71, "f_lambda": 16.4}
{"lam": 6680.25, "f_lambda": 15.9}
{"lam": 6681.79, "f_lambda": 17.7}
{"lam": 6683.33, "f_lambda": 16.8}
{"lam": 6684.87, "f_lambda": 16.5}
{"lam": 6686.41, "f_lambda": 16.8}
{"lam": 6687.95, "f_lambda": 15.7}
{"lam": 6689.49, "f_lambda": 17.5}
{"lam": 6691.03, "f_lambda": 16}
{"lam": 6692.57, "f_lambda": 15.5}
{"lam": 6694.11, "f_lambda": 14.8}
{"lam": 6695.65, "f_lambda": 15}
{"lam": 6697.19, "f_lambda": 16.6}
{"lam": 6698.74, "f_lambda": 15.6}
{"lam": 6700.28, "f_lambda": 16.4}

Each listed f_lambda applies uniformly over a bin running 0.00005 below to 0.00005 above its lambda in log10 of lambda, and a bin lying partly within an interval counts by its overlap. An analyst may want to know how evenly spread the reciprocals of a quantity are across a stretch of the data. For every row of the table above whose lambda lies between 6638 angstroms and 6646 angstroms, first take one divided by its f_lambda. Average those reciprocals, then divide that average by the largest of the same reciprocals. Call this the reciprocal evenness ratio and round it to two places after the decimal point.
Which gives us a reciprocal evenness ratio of 0.90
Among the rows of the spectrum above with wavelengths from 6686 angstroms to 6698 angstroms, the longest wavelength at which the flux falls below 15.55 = 6695.65 angstroms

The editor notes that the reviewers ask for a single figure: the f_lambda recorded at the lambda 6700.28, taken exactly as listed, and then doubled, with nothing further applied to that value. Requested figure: 32.8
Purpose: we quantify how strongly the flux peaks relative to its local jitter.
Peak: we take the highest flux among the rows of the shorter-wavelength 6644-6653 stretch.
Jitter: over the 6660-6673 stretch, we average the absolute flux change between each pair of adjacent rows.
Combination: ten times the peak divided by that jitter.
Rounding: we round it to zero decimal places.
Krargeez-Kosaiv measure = 123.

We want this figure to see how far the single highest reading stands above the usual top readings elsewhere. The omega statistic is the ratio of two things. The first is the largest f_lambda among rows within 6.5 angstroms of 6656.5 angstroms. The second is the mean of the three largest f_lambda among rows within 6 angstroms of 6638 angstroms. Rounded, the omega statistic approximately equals 1.01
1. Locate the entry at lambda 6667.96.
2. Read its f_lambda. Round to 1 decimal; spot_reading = 16.7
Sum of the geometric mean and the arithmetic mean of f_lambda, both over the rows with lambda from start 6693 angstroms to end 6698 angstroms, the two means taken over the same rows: 30.9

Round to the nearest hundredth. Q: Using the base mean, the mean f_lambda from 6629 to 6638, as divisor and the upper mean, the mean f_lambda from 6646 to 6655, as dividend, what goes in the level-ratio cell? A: 0.97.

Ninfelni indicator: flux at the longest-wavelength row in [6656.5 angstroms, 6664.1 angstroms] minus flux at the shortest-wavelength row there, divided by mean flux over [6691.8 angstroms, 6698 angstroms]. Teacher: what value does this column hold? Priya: -0.05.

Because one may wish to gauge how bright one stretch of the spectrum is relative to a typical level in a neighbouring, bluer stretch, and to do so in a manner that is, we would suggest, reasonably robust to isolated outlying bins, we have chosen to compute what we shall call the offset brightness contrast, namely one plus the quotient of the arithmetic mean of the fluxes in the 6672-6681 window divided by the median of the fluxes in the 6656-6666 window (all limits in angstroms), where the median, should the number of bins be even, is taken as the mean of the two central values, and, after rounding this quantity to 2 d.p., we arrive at 2.04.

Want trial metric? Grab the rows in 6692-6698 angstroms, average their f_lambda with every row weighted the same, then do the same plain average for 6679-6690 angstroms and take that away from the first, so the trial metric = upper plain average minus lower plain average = -1.2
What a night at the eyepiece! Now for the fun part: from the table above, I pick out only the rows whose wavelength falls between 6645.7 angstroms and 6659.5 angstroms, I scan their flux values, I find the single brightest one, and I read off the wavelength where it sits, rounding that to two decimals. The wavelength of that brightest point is 6652.62 angstroms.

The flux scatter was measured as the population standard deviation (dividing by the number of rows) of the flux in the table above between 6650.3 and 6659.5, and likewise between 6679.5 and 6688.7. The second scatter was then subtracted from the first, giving 0.18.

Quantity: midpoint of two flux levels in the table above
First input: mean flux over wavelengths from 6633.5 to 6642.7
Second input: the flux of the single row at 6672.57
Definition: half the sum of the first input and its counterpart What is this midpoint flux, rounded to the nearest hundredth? 15.77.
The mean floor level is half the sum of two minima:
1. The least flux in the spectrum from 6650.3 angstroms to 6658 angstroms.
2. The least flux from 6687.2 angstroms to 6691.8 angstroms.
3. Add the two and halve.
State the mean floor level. 15.6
